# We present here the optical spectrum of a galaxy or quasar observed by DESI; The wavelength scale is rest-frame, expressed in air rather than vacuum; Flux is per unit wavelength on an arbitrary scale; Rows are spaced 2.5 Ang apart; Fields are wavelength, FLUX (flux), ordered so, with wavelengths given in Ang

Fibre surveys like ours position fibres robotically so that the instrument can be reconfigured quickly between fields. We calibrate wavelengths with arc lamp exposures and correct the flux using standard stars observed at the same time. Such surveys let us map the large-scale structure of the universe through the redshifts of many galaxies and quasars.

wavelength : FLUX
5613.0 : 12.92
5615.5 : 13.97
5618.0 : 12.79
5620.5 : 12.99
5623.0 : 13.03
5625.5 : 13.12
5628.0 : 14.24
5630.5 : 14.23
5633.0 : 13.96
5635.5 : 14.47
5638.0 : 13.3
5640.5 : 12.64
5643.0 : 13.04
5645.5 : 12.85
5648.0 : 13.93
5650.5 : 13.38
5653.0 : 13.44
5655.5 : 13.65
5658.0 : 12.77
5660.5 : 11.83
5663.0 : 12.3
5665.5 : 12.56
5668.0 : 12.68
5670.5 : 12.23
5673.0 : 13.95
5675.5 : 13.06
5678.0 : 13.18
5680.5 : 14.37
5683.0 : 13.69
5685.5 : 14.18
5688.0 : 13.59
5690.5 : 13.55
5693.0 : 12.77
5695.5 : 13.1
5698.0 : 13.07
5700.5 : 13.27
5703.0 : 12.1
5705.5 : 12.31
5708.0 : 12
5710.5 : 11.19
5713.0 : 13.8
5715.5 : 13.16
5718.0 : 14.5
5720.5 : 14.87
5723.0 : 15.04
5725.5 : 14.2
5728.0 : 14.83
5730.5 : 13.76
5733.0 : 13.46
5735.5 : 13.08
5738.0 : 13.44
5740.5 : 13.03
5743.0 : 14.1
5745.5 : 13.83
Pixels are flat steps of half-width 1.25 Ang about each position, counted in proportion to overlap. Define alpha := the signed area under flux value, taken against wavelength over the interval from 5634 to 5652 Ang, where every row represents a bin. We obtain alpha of 241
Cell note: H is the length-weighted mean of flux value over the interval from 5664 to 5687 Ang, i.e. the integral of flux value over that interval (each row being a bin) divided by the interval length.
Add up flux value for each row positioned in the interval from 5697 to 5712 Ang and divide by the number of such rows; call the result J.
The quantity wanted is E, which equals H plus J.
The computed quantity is 25.6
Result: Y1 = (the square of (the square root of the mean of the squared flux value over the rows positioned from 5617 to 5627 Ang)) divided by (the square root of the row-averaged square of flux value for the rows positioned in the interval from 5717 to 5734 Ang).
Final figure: 11.7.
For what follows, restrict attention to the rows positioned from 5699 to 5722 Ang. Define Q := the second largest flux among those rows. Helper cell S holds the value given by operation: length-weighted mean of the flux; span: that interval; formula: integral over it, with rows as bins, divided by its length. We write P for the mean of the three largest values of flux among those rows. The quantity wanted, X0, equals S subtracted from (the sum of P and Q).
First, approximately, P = 14.4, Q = 14.5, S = 13.0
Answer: 15.8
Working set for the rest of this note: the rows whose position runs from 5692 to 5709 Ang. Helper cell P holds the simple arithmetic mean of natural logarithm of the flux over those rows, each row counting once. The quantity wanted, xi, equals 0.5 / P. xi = 0.197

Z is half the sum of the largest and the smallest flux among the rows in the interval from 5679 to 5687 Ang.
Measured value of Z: 14.0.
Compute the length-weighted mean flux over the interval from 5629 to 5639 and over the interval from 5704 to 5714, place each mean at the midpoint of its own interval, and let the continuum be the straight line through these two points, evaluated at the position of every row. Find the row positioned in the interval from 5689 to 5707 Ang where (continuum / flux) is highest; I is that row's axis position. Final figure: 5703.0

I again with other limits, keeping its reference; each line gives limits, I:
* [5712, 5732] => 5715.5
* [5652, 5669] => 5660.5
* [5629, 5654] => 5640.5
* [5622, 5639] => 5623.0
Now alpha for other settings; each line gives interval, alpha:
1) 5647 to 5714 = 873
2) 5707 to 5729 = 302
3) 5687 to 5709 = 283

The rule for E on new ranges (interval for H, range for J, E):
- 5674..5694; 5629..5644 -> 27.2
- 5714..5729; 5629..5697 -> 27.7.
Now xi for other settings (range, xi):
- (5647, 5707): 0.194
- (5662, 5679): 0.196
